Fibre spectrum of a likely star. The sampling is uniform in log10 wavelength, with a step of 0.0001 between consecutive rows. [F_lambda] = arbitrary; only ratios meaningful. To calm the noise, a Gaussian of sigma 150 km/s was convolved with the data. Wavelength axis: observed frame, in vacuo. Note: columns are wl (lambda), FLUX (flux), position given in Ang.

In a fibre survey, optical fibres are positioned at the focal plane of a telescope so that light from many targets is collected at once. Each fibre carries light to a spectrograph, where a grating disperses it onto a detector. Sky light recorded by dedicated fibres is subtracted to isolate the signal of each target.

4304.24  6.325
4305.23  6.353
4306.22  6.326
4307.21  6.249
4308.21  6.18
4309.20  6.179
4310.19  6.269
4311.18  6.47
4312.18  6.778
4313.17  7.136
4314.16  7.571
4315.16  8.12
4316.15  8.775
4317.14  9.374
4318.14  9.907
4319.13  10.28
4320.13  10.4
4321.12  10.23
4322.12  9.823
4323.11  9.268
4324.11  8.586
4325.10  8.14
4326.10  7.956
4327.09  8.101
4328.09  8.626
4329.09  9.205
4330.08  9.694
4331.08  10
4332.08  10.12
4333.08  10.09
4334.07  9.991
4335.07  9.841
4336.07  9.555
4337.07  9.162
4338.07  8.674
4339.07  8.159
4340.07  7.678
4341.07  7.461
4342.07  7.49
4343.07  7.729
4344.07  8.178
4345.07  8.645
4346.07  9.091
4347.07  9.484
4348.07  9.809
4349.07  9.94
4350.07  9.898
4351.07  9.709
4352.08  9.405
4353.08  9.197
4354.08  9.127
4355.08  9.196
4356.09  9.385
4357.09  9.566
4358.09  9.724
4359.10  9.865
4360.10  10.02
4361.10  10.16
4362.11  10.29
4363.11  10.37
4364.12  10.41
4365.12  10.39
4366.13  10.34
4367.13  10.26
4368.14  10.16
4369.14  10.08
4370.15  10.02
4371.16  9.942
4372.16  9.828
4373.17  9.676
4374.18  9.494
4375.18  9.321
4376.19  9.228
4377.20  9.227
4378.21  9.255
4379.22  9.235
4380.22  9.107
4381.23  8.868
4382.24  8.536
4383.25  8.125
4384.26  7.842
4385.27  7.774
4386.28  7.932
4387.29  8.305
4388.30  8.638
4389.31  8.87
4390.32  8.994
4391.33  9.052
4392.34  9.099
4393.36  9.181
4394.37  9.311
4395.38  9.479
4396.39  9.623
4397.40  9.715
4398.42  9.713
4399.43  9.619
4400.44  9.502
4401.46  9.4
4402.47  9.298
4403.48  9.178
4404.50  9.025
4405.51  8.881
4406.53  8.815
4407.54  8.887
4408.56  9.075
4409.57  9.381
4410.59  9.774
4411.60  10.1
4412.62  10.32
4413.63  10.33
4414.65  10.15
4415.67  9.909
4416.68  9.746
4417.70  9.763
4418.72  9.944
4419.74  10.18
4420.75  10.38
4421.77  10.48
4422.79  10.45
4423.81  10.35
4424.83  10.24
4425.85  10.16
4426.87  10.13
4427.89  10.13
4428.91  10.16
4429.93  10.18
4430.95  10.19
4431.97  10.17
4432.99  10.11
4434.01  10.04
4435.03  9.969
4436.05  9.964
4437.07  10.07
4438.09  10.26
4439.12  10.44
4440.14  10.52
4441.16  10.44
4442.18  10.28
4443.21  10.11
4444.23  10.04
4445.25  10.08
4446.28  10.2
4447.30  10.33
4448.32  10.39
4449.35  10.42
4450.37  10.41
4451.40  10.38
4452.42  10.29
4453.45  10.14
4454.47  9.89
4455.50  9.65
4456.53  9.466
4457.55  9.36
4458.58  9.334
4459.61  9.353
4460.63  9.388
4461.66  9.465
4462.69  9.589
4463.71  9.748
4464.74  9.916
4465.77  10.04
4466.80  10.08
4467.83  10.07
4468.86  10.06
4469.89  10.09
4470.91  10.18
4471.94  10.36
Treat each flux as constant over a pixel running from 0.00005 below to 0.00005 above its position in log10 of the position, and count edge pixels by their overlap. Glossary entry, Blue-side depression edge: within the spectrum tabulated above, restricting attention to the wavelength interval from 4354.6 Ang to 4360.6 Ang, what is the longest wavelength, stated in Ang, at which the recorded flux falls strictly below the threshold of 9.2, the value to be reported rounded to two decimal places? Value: 4355.08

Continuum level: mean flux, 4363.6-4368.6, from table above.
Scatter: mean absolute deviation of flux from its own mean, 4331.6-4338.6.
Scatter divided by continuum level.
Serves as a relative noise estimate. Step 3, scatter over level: 0.042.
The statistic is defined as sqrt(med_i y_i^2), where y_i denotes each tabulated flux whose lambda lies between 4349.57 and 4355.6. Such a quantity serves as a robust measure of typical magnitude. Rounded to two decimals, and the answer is 9.30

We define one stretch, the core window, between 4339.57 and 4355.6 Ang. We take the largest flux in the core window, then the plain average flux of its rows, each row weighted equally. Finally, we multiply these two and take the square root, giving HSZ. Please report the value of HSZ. 9.4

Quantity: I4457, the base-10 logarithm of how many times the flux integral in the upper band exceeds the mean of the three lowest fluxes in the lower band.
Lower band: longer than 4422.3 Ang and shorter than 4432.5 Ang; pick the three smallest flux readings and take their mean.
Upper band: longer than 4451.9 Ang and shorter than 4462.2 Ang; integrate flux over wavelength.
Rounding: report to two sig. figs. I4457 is 0.99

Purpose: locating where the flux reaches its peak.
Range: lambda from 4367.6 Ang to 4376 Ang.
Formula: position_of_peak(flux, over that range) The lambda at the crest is 4368.14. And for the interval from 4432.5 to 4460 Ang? 4440.14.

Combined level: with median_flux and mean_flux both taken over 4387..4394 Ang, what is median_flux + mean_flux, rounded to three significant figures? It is 17.9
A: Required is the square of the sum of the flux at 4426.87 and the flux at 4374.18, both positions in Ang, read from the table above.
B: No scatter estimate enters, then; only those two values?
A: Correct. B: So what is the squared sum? 385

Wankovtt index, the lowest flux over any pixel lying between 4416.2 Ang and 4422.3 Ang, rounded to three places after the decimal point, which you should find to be 9.746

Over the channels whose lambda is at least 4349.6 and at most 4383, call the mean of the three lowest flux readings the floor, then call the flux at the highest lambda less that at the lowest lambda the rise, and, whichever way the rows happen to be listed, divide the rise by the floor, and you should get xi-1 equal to -0.15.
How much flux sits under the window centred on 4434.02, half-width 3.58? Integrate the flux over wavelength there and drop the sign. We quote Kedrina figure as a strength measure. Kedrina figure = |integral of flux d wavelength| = 72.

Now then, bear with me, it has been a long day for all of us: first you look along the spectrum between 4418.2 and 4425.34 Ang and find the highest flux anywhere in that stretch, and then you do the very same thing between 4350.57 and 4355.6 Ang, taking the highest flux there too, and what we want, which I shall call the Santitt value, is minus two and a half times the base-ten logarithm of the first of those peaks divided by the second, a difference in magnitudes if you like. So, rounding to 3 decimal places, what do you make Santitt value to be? -0.083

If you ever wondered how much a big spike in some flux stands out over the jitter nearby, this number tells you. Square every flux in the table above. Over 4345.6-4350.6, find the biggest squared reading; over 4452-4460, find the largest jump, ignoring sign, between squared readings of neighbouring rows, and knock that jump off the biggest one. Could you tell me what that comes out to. 94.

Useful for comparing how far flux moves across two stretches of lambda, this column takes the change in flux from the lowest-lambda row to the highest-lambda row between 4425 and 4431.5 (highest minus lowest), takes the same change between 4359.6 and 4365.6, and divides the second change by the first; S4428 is 12.3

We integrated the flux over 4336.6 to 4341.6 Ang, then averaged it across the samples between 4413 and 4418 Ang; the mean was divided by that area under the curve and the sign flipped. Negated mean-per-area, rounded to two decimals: -0.24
